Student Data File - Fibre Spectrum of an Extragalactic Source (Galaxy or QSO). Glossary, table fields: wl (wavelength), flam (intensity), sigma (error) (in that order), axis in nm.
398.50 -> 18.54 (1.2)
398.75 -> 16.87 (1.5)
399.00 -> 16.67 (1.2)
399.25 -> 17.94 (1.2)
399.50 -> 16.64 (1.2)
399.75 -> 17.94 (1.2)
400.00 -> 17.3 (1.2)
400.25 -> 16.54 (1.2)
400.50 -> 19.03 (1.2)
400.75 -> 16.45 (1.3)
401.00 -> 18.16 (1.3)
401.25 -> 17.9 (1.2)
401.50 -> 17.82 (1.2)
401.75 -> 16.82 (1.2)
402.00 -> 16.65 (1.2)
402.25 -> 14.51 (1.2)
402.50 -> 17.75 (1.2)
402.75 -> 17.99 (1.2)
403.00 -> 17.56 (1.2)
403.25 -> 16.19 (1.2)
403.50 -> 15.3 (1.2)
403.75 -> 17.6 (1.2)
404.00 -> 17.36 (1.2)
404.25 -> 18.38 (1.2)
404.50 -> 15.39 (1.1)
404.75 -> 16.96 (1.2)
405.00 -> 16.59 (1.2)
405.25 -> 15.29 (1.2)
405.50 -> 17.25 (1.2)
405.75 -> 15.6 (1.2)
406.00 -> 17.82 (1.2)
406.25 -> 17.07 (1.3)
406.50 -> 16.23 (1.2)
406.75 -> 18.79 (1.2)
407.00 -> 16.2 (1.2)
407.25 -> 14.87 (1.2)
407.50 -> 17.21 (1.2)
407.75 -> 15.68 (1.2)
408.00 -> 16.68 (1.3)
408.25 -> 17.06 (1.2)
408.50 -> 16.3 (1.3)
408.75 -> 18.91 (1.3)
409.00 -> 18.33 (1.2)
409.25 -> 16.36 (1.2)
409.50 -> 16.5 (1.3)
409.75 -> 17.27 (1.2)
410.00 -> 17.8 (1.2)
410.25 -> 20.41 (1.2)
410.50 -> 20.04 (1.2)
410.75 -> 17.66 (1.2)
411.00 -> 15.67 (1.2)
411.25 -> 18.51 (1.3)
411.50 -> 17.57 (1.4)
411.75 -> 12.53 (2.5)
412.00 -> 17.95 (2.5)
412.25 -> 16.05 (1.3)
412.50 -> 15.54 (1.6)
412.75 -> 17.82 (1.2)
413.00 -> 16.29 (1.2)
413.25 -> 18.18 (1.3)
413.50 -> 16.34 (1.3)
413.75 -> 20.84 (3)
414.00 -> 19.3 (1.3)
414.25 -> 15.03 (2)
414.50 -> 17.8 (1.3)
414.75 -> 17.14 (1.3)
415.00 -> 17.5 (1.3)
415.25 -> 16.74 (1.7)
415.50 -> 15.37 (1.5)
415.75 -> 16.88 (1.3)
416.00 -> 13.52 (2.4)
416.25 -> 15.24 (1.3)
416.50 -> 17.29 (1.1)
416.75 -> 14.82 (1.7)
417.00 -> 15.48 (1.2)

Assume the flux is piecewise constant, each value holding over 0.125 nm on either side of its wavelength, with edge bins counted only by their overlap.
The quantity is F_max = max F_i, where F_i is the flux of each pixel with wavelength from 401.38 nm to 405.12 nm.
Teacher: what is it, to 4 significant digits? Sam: 18.38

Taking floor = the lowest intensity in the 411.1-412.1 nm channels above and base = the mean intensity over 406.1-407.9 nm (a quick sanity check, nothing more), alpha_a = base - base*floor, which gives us -191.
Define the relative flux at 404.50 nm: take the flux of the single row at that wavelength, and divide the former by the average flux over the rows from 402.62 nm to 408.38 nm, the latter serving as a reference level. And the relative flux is 0.92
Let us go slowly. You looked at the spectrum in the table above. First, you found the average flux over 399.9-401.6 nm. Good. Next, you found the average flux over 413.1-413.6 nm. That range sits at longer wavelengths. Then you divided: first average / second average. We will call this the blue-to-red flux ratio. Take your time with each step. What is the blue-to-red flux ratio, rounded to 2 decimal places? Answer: 1.02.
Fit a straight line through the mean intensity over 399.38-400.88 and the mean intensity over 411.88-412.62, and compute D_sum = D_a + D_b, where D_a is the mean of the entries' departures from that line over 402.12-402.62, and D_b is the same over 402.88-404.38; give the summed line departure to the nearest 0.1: -1.1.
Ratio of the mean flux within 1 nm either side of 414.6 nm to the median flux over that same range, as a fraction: 1.01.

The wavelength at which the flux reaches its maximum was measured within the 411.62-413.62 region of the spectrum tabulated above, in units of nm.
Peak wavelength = 413.25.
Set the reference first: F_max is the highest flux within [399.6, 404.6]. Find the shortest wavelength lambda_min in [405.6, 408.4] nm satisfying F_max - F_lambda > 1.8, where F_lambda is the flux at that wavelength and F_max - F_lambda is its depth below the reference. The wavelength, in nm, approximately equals 405.75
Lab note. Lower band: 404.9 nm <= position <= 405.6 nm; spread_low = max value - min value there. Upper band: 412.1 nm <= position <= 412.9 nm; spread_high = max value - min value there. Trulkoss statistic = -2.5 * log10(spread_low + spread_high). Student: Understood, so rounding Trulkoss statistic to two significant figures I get -1.6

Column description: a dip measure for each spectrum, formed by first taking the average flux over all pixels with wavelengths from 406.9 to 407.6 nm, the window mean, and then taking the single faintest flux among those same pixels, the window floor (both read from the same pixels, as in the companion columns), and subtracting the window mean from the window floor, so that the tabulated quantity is -1.2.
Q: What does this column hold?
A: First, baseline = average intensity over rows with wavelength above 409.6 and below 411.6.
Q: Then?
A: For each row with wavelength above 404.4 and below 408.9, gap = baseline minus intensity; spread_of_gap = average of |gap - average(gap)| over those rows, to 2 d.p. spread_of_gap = 0.87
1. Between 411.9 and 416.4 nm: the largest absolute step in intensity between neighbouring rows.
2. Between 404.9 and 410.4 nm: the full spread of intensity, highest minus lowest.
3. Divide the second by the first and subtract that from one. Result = -0.2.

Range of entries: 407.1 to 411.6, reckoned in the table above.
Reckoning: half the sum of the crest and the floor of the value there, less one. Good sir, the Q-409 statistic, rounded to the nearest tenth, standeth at 16.6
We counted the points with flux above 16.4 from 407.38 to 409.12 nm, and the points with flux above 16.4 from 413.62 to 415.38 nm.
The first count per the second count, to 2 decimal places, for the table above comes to 0.83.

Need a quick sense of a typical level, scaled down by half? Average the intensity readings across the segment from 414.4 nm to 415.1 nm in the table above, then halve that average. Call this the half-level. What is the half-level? 8.7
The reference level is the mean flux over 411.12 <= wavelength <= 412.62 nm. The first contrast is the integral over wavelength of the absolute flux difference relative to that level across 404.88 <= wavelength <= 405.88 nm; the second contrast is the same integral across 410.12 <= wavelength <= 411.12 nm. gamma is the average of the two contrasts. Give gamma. 1.6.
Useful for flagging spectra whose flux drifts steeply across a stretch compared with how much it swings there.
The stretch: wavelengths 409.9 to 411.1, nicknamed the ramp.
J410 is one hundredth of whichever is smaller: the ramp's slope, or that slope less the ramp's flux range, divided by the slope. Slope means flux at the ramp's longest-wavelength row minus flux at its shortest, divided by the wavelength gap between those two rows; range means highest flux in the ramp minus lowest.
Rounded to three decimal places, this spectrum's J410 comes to -0.021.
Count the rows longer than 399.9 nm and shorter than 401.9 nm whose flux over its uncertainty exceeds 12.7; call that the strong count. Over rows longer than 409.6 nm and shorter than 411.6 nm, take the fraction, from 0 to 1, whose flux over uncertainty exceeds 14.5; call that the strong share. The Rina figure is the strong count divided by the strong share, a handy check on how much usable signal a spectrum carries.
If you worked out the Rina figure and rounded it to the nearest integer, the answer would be 14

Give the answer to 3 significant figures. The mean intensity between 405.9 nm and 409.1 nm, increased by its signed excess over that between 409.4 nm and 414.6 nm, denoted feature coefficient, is 16.6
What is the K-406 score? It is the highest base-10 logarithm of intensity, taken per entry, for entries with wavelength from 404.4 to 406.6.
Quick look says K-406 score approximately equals 1.251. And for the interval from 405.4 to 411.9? 1.310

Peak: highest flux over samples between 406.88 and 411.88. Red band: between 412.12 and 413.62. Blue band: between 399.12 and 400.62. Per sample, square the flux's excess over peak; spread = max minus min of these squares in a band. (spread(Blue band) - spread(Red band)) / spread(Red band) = -0.30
